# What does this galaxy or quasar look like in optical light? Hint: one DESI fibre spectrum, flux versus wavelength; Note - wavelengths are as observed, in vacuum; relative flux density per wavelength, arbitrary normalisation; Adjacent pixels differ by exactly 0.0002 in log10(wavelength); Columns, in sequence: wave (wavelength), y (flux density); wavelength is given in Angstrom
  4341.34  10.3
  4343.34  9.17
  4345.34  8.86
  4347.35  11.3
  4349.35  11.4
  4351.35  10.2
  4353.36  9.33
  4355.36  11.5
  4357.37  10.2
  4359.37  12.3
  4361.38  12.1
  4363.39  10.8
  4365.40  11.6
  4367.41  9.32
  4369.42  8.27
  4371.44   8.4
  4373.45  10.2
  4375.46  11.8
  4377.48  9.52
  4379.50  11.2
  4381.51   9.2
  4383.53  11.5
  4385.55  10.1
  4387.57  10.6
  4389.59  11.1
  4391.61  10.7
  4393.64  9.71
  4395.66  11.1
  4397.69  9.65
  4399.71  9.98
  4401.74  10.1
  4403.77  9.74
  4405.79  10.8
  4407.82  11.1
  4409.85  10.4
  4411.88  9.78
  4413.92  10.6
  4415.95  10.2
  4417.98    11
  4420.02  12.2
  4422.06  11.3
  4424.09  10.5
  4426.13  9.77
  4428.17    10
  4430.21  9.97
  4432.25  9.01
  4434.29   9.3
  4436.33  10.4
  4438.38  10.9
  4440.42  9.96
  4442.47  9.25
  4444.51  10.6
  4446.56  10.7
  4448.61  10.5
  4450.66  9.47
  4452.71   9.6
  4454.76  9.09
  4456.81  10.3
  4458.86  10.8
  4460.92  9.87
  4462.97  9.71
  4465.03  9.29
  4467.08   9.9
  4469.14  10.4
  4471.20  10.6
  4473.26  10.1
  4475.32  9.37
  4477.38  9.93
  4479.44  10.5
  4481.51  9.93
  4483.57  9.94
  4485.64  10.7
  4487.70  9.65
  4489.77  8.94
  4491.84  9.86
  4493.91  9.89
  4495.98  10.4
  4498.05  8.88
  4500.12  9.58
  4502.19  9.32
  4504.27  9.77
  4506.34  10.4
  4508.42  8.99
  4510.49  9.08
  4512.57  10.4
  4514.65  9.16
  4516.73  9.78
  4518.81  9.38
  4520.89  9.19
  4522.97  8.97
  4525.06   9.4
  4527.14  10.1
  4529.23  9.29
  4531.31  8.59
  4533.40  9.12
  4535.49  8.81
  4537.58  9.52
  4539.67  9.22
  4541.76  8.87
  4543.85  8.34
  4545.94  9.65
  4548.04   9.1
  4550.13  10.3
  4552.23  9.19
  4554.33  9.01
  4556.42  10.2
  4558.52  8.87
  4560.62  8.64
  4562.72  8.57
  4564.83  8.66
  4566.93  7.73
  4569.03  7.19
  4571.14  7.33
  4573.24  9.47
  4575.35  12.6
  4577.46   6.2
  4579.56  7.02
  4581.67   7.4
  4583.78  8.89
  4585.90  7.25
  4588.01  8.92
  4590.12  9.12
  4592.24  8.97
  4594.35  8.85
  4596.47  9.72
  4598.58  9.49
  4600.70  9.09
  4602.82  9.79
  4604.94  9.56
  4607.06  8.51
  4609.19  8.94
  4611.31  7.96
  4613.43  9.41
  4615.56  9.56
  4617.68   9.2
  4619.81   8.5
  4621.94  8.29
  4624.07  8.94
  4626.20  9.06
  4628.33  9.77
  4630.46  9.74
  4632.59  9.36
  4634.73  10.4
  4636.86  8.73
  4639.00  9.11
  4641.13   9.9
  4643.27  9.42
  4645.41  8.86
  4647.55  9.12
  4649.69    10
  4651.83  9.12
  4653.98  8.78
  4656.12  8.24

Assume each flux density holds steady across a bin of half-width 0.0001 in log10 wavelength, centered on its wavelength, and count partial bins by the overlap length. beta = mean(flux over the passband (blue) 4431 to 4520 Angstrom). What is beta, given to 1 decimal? 9.9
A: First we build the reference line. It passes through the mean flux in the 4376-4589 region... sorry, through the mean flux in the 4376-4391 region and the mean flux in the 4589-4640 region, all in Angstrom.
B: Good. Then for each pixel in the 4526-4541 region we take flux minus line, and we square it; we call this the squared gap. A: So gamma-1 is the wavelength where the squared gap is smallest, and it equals 4537.58 Angstrom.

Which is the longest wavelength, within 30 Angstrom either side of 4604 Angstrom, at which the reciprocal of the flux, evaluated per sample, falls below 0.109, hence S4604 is 4632.59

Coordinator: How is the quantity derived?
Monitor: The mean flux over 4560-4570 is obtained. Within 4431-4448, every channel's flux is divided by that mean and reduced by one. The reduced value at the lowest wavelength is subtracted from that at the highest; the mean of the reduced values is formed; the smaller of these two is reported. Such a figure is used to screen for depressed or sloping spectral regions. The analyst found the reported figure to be 0.21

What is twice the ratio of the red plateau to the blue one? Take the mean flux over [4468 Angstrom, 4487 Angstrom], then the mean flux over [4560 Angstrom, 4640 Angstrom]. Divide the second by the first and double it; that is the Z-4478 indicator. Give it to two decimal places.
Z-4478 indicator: 1.74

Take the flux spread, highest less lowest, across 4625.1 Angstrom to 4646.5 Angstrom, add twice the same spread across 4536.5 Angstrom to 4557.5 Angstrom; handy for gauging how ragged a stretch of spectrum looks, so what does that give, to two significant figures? 5.6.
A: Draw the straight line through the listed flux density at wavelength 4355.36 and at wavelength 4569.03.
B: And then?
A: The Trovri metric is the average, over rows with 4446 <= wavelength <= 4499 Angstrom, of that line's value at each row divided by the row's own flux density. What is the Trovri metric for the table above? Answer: 0.923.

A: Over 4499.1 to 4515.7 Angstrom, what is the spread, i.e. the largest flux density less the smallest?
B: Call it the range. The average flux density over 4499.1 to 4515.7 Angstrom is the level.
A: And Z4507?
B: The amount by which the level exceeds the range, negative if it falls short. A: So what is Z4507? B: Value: 8.18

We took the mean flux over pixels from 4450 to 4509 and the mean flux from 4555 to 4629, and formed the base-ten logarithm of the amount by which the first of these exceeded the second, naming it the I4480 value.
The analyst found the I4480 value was 0.02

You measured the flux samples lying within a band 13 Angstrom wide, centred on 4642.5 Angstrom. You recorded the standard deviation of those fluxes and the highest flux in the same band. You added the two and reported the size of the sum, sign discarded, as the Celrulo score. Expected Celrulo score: 10.3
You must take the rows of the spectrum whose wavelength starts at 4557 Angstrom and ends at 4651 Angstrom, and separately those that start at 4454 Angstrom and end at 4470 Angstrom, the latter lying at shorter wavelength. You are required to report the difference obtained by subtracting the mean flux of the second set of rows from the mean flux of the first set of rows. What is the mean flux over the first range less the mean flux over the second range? -1.01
